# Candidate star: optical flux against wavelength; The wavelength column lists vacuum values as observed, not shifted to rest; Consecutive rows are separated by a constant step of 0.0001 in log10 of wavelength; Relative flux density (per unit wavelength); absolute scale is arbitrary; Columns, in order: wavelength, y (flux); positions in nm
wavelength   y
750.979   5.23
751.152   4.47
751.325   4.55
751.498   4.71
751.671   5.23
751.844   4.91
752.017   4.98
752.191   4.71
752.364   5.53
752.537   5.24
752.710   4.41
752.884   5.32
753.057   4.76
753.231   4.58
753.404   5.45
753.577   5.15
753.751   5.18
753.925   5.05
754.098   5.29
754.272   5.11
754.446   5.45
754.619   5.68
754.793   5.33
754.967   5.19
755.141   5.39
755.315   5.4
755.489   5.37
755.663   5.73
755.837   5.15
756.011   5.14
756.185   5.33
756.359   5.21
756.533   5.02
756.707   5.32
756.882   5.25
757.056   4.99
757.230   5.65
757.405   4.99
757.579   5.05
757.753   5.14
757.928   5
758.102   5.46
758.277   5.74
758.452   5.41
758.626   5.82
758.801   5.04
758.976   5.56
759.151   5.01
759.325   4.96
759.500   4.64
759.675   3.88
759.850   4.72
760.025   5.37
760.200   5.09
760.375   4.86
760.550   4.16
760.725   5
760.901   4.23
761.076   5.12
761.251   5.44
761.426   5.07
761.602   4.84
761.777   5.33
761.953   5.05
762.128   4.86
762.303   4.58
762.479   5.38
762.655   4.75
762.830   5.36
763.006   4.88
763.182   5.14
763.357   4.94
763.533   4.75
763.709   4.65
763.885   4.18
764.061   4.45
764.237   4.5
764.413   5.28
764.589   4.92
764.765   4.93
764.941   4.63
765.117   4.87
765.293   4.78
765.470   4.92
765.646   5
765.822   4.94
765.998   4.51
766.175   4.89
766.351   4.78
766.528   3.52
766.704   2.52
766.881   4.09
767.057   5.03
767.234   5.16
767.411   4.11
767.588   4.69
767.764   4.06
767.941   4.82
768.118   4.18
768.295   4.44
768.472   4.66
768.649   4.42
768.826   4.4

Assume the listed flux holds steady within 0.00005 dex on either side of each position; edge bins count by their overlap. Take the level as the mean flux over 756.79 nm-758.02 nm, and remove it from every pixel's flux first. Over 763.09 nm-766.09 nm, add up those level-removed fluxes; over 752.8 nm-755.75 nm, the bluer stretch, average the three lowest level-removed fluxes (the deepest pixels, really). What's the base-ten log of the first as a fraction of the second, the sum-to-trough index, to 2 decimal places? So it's 1.24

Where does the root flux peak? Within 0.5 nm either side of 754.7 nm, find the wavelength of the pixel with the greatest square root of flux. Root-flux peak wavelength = 754.619 nm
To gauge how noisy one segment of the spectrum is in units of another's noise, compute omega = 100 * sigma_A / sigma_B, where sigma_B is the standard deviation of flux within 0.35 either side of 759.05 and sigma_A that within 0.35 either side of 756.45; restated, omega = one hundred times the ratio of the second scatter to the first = 51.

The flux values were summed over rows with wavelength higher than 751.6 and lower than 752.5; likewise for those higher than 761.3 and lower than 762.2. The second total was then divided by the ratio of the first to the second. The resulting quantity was 25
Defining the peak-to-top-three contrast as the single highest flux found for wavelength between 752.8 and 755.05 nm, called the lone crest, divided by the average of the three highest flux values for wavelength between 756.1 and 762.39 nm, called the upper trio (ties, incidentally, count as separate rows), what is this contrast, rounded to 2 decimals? 0.99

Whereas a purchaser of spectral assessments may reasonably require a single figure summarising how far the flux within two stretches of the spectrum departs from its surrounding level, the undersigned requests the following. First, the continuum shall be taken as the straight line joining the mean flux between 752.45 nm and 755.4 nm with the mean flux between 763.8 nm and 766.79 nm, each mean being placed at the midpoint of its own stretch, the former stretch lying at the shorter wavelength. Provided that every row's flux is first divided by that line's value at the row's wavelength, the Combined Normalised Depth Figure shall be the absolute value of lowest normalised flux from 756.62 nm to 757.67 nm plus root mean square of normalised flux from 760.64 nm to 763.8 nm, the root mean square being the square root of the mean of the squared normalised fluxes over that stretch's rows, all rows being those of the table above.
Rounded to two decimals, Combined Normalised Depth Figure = 2.05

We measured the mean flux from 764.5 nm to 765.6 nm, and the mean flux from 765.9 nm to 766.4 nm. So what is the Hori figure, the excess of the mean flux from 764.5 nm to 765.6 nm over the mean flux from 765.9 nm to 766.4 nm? 0.12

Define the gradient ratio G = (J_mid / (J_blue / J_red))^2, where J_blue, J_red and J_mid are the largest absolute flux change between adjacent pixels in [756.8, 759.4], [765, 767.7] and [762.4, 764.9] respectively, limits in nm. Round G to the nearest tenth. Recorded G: 2.5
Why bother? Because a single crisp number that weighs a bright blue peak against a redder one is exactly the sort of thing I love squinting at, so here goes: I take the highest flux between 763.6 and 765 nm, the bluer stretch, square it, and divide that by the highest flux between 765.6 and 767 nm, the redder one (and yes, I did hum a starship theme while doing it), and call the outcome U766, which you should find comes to 5.6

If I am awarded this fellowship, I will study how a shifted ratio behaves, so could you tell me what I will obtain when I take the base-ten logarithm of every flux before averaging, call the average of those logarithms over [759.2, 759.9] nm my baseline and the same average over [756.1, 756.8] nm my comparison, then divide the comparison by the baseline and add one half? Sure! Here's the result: 1.59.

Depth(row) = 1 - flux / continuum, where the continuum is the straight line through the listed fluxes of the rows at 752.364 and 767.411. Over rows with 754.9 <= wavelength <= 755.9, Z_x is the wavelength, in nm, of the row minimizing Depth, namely 755.663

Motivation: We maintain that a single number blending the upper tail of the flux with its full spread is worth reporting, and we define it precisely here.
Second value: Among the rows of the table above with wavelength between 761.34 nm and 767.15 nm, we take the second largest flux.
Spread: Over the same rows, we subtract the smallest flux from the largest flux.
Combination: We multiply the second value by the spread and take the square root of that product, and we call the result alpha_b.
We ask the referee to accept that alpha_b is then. 3.9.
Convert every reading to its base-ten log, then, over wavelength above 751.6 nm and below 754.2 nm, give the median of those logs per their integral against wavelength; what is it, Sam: 0.390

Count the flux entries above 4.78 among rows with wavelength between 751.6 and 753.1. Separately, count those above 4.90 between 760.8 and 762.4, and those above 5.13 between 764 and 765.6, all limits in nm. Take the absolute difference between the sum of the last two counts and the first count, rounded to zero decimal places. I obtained 0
